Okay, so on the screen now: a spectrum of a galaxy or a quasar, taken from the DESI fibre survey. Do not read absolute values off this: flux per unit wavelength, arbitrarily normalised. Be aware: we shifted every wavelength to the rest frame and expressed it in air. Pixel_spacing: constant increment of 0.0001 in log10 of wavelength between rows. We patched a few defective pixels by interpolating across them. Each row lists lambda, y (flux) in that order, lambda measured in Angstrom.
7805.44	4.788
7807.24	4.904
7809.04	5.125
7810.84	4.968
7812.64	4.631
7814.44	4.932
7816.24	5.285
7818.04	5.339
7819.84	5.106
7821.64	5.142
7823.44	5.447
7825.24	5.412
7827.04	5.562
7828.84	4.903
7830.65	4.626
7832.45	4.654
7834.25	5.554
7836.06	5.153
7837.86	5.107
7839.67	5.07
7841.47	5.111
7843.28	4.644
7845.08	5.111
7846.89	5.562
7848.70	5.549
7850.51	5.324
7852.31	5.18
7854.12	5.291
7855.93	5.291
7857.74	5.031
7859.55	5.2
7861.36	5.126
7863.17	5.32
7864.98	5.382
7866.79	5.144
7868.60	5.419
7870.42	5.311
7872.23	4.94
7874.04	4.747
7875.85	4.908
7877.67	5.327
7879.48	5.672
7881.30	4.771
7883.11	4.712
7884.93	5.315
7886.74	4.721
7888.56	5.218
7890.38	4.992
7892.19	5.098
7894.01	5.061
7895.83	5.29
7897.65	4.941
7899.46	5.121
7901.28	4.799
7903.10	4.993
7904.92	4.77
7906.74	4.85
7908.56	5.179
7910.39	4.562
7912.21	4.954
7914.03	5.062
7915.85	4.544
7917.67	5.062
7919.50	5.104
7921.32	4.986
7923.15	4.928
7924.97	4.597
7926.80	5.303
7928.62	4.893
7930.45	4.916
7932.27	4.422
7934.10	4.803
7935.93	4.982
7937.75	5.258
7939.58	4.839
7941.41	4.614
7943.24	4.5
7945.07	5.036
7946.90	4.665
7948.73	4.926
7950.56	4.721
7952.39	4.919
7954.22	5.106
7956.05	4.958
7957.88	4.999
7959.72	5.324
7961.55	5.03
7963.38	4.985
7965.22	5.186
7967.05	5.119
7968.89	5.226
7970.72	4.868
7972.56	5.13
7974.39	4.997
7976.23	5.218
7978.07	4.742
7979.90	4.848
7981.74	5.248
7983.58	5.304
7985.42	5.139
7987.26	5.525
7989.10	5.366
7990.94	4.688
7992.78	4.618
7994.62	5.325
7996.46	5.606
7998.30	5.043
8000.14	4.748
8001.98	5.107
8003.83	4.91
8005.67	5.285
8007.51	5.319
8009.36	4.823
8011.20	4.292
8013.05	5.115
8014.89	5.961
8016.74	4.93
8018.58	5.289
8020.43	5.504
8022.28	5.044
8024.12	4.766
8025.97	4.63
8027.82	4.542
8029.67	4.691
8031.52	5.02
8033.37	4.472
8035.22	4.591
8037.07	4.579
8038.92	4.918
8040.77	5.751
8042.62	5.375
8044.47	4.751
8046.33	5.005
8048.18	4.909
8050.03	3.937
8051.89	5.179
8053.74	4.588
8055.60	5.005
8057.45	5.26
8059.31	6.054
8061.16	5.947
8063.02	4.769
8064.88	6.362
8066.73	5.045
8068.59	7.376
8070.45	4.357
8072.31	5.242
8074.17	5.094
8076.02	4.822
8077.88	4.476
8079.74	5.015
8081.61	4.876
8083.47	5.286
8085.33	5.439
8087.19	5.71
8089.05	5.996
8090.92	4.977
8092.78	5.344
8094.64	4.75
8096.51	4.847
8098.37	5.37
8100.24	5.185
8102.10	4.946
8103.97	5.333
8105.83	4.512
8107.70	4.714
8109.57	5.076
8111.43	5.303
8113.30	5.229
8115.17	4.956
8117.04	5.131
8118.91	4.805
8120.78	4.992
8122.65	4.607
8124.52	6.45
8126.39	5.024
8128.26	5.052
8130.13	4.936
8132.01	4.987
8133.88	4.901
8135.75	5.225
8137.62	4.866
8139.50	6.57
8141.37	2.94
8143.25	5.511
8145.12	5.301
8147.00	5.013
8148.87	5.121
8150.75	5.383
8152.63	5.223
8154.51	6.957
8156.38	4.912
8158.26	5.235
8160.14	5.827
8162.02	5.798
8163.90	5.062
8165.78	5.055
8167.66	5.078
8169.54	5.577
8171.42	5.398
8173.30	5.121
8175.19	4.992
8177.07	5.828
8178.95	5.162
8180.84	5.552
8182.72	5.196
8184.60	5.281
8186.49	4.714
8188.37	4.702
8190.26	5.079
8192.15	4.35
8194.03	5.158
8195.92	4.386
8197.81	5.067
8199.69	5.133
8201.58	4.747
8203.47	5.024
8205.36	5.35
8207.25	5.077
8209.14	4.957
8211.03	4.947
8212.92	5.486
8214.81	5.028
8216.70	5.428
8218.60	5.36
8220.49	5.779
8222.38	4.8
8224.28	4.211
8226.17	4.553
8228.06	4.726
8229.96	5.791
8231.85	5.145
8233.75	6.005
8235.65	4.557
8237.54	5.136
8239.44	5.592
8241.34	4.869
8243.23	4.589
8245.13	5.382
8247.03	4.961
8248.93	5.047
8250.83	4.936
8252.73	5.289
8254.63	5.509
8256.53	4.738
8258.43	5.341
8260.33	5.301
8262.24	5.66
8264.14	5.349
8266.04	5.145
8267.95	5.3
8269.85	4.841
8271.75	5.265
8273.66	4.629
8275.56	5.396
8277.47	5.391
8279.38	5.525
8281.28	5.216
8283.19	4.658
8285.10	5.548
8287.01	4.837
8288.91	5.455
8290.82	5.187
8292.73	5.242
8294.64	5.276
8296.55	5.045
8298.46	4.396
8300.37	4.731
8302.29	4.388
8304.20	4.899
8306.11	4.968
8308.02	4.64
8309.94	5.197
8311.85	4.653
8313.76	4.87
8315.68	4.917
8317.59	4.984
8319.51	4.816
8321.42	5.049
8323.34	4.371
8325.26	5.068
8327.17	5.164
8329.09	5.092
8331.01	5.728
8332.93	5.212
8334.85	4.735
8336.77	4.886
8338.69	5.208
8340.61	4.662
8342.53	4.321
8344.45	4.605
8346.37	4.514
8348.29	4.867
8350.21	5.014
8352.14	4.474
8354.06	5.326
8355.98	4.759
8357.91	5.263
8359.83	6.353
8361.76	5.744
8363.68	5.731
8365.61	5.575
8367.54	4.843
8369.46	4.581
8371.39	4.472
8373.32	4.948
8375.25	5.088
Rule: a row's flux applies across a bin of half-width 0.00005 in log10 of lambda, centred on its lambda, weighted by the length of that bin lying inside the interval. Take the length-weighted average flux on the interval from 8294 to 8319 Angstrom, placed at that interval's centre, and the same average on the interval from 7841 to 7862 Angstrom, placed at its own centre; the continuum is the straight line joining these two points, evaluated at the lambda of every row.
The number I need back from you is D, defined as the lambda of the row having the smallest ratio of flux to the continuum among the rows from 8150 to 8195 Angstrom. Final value 8192.15 Angstrom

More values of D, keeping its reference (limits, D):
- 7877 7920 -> 7915.85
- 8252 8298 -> 8273.66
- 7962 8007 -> 7992.78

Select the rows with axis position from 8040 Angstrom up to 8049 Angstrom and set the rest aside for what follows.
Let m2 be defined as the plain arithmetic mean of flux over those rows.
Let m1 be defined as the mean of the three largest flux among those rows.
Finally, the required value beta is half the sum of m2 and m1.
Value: 5.27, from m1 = 5.38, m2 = 5.16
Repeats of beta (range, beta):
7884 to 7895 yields 5.14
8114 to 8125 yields 5.34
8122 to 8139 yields 5.35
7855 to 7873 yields 5.30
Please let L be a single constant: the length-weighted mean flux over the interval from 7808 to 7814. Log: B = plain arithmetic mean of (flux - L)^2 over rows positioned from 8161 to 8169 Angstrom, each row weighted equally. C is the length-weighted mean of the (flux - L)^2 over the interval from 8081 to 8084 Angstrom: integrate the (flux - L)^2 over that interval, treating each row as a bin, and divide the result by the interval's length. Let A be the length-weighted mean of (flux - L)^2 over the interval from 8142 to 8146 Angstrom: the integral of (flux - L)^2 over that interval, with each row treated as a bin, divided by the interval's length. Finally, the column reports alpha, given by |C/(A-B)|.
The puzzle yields 0.2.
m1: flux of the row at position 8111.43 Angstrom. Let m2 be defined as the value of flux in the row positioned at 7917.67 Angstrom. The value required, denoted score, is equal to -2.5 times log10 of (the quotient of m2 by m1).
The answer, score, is 0.05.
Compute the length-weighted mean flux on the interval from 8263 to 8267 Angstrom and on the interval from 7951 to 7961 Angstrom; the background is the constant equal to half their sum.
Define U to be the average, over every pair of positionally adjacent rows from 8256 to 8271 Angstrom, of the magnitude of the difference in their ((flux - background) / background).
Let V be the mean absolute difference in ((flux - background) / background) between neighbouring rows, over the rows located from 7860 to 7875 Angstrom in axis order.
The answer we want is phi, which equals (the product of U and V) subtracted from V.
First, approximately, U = 0.059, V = 0.040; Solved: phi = 0.038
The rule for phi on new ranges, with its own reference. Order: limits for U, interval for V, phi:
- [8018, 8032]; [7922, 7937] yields 0.067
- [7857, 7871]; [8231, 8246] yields 0.138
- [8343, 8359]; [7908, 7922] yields 0.059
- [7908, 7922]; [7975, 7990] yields 0.045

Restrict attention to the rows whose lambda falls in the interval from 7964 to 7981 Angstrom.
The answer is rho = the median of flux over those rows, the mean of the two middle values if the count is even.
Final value 5.12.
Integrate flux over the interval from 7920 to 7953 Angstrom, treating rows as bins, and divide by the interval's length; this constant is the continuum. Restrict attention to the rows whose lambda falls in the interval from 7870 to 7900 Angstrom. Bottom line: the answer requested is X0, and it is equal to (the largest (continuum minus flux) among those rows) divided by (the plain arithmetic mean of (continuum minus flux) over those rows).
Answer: -0.7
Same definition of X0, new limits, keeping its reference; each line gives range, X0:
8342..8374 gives -3.1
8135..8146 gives -8.9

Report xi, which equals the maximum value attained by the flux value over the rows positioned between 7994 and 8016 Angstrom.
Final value 5.961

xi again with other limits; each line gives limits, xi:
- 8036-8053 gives 5.751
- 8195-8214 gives 5.486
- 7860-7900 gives 5.672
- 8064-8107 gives 7.376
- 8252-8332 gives 5.728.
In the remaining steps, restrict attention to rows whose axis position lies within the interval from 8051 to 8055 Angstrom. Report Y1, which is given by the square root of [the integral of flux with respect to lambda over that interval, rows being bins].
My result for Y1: 4.42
